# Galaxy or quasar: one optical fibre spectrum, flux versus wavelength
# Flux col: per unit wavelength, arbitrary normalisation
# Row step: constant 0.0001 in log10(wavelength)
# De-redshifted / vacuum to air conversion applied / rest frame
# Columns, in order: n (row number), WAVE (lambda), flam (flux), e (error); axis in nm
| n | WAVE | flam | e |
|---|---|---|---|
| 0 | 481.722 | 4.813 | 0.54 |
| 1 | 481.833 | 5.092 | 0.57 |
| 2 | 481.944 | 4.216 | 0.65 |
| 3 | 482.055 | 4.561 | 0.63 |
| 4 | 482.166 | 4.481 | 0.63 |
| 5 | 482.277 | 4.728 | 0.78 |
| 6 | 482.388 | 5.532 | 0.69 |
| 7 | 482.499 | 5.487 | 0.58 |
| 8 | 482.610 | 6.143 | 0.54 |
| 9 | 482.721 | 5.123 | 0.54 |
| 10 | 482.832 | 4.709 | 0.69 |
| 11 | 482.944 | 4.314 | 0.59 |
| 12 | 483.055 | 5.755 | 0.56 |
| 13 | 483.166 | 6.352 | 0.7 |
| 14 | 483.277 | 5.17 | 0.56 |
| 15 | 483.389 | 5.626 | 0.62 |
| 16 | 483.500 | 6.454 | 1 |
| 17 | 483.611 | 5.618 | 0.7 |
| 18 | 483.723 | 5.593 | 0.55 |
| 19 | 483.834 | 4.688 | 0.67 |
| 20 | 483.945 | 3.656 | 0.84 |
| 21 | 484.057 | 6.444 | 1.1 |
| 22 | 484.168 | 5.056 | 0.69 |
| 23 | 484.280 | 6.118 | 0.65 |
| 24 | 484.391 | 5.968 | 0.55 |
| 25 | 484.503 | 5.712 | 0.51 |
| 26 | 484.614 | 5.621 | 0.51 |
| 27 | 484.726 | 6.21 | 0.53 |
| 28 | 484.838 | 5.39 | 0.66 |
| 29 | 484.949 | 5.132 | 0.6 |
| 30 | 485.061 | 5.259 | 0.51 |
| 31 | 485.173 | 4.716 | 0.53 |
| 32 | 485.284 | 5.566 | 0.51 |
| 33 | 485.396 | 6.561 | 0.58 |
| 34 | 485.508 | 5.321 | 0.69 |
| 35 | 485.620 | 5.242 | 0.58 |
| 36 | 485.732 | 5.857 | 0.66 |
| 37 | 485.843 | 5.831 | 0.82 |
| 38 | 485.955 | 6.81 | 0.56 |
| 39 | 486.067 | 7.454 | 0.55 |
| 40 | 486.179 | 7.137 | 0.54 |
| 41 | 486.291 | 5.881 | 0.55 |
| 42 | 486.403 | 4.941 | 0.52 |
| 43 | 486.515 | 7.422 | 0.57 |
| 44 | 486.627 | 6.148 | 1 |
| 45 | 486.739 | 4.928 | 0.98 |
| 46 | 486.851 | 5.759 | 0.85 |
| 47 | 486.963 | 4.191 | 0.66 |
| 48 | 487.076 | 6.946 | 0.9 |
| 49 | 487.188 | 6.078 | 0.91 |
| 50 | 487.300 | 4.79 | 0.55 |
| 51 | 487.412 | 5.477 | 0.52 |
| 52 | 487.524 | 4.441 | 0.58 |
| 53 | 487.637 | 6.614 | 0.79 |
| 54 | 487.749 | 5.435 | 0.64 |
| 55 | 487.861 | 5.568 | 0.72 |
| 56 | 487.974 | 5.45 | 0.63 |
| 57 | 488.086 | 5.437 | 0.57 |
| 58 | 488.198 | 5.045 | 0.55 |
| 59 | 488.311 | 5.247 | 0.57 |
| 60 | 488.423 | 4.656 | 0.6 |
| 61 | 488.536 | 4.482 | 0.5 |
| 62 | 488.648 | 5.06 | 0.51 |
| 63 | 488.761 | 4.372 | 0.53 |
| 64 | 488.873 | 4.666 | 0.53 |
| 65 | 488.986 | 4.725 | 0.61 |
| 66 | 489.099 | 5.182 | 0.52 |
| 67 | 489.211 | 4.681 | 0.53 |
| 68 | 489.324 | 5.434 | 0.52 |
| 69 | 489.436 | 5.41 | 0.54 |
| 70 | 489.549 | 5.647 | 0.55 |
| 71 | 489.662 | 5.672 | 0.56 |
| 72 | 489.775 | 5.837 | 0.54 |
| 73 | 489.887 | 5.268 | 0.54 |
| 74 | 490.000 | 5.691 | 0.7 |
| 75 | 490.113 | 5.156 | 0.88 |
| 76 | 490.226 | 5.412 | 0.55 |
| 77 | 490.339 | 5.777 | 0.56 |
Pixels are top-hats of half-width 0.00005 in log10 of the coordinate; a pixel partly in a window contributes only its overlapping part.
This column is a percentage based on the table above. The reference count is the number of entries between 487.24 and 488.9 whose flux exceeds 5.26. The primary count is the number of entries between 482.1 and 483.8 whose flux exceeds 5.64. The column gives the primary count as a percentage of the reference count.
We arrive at 67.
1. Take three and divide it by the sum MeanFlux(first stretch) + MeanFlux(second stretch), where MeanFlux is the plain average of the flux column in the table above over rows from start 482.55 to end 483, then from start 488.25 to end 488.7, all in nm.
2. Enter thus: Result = 0.302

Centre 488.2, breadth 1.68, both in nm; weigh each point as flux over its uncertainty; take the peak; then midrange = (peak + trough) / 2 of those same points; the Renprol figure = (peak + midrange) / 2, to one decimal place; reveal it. 9.8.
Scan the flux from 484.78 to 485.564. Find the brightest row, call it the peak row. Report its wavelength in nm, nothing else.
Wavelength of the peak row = 485.396 nm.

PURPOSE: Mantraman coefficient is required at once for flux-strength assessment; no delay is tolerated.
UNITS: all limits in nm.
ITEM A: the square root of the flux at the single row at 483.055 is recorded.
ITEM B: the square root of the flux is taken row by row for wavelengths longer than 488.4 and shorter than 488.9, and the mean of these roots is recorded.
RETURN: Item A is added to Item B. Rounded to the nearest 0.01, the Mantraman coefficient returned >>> 4.55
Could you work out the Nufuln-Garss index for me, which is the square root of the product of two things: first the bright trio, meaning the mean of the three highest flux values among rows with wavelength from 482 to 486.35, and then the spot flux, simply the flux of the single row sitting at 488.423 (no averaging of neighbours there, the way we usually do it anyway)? 5.76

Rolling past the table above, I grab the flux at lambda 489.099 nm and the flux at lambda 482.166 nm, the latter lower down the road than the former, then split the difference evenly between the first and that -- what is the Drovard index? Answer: 4.8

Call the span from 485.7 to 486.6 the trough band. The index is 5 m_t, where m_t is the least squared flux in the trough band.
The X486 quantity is 122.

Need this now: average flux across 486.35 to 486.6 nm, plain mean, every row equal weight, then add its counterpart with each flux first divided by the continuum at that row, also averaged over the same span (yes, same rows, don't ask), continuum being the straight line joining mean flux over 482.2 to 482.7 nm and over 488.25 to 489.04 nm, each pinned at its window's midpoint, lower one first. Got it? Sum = 7.4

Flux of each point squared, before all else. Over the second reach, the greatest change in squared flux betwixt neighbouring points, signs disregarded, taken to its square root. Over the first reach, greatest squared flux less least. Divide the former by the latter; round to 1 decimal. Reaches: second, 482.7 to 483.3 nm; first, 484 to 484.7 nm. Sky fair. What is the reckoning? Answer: 0.2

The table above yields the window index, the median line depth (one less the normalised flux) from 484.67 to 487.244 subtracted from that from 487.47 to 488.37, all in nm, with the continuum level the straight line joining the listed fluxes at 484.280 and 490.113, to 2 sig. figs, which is 0.012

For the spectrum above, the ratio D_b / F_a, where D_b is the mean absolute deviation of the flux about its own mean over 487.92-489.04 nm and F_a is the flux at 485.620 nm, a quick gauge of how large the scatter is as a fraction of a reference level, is 0.064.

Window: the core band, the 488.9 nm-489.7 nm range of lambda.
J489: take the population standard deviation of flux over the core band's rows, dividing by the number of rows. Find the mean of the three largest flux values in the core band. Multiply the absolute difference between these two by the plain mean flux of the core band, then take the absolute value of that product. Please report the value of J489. 27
